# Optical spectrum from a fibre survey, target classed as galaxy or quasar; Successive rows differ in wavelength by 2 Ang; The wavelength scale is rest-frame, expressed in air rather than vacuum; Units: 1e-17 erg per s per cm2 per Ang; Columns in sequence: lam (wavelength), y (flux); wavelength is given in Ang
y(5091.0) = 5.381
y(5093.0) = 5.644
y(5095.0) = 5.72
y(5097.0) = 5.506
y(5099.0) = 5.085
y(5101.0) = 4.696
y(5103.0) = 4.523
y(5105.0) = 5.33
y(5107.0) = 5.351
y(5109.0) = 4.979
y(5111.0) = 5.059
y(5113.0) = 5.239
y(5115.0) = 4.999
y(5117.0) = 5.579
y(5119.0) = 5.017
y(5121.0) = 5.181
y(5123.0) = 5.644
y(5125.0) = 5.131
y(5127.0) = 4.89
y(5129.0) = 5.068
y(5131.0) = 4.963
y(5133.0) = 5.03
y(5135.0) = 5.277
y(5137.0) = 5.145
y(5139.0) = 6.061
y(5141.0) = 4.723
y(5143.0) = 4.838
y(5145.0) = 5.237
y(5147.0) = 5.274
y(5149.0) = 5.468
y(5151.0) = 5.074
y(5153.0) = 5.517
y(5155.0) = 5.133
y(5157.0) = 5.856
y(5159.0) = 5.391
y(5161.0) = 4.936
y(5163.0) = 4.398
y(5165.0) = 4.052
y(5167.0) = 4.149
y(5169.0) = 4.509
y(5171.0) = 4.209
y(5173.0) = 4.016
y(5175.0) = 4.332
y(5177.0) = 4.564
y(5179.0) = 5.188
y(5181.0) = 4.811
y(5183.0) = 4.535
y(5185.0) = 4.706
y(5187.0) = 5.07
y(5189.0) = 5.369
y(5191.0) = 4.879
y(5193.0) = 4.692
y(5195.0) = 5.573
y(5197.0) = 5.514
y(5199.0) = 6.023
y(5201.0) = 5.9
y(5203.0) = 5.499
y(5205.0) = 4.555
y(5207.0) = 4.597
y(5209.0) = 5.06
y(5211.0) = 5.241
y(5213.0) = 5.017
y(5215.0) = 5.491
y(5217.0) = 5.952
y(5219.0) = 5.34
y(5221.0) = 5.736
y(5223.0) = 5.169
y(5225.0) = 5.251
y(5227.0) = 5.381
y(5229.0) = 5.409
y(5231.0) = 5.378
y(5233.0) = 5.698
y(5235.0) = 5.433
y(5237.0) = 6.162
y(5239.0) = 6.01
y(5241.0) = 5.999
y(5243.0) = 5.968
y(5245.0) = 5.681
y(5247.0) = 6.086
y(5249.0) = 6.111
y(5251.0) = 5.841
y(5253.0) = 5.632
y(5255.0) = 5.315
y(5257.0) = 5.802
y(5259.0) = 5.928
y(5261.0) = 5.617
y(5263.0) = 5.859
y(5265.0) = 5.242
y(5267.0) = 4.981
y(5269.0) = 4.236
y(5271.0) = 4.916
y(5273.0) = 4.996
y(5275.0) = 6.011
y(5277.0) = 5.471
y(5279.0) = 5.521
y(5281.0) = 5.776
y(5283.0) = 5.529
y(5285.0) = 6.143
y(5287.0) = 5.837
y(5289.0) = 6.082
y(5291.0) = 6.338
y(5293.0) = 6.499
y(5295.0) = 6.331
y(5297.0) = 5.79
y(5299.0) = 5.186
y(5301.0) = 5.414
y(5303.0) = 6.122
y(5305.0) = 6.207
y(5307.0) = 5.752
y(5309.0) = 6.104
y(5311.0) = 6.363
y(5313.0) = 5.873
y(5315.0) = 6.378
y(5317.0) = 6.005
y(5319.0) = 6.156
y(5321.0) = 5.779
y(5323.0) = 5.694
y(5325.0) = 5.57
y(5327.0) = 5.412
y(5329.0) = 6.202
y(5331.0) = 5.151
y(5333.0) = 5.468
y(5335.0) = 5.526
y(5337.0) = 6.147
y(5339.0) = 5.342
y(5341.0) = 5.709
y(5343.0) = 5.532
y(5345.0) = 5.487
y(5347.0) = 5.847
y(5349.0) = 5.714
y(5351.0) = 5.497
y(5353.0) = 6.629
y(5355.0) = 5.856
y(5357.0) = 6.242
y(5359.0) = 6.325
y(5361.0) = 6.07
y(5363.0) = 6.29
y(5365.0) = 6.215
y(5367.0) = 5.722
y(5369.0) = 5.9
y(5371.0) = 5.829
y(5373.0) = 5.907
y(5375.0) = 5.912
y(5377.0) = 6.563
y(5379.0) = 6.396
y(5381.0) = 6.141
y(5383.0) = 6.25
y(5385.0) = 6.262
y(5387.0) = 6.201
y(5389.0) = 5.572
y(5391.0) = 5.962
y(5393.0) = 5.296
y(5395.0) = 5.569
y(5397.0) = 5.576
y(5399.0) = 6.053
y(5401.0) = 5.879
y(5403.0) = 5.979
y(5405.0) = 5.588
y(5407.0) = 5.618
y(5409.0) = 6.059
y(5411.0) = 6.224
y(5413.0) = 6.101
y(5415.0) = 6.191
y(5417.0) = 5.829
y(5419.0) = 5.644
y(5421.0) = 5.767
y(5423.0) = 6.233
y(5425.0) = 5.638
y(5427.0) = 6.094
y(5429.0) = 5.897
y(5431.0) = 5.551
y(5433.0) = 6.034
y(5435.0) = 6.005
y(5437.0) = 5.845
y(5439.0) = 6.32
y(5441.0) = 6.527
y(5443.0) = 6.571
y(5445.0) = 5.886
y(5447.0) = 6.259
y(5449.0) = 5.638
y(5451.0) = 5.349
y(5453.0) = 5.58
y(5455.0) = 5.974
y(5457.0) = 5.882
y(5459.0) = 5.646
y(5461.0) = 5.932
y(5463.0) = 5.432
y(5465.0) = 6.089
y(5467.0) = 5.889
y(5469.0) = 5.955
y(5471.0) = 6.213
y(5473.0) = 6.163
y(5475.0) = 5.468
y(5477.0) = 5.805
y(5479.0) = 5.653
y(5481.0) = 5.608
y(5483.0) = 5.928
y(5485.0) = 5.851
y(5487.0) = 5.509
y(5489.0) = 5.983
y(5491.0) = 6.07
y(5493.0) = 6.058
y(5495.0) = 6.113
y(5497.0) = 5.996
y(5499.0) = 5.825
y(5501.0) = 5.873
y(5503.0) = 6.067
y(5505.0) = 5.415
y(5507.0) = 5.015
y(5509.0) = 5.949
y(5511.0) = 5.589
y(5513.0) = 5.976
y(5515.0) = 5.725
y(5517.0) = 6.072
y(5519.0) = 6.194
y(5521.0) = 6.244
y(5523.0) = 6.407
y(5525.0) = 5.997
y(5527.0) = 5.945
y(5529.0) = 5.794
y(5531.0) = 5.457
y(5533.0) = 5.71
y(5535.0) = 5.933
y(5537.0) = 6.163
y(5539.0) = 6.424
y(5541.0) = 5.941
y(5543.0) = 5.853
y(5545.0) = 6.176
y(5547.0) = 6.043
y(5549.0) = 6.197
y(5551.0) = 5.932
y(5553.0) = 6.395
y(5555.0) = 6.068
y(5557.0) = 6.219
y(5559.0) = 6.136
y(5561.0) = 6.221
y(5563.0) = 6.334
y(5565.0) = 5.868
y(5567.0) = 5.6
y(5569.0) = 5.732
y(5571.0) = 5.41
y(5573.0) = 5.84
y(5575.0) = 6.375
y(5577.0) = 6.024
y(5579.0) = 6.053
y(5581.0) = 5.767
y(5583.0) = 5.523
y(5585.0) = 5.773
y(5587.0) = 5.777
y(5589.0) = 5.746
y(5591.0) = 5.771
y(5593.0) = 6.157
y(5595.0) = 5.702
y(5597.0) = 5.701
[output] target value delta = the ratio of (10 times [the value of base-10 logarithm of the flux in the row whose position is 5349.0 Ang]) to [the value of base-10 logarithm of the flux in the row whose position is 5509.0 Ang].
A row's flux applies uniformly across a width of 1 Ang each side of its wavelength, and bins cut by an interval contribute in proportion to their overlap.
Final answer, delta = 9.8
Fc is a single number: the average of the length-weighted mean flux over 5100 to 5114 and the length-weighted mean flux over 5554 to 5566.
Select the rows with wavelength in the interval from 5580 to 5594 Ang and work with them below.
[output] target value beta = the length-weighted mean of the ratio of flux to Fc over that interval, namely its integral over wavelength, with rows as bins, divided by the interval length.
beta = 1.04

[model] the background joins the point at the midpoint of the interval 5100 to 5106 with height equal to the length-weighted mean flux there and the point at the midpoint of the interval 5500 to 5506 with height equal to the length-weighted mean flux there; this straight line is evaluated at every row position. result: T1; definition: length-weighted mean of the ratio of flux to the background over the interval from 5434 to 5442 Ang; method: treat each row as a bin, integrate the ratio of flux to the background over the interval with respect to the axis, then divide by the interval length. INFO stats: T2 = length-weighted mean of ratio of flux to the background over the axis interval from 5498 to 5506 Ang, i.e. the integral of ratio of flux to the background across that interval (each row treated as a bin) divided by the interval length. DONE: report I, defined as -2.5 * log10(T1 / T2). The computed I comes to -0.097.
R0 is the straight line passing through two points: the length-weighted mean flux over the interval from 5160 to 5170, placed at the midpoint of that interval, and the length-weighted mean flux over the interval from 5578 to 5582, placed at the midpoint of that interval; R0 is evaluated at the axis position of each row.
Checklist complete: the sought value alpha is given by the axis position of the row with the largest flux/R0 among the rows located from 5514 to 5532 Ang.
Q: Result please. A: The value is 5523.0 Ang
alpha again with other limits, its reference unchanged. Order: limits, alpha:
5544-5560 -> 5553.0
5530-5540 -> 5539.0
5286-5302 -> 5293.0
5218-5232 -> 5221.0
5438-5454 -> 5443.0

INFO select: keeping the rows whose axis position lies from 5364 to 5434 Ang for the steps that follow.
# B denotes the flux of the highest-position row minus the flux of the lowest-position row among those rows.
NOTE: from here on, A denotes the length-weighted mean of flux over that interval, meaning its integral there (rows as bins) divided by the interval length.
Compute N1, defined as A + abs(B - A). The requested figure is 12.0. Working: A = 5.93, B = -0.18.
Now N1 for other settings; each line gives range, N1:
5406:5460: 11.9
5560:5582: 12.3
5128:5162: 10.6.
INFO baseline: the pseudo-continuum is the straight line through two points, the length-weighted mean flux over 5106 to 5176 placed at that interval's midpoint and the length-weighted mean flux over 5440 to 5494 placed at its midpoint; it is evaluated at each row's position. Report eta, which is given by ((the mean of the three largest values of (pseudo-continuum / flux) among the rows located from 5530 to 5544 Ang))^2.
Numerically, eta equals 1.15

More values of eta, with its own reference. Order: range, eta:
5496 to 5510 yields 1.23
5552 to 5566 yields 1.04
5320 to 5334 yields 1.07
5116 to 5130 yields 1.00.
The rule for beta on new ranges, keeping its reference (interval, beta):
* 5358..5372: 1.08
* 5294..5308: 1.04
